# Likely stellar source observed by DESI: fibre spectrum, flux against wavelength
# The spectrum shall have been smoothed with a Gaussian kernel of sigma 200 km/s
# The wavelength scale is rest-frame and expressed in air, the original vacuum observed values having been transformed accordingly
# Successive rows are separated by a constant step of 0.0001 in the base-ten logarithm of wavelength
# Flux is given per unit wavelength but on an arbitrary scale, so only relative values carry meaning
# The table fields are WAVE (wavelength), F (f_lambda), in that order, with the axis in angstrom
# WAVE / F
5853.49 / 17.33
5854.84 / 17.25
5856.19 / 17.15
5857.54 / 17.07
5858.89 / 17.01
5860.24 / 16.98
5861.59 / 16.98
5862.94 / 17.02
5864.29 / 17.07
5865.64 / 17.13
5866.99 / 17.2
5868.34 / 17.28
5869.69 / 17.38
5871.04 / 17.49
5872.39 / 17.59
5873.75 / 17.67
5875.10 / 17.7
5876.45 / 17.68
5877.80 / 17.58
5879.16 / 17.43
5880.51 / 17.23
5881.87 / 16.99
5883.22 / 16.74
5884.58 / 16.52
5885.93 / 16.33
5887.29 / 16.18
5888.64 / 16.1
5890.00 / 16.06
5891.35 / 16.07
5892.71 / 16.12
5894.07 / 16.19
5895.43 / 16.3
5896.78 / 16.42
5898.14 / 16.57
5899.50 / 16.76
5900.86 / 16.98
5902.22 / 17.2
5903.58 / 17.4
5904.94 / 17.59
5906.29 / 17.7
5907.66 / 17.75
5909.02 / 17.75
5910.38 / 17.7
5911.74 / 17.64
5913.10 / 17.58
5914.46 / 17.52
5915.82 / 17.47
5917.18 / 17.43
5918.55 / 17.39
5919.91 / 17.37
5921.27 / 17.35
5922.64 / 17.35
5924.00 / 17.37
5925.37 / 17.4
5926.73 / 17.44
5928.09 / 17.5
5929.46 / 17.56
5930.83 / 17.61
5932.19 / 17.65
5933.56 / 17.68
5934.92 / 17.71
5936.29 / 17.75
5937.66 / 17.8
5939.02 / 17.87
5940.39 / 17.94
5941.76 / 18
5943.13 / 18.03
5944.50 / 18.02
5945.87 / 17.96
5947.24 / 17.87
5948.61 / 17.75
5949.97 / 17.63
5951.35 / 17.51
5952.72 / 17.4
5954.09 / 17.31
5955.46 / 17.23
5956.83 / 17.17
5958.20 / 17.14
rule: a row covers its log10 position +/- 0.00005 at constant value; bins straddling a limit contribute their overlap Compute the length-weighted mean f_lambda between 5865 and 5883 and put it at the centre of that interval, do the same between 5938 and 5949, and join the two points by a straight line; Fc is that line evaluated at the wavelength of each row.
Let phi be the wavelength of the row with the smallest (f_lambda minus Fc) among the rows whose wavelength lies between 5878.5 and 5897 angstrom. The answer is 5891.35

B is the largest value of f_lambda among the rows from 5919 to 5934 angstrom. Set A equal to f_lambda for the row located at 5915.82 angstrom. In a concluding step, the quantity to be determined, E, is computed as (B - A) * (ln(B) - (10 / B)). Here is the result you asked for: 0.5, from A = 17.47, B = 17.68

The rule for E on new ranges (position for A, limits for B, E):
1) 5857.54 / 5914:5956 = 2.2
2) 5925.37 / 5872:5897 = 0.7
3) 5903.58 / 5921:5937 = 0.8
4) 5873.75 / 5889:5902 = -1.5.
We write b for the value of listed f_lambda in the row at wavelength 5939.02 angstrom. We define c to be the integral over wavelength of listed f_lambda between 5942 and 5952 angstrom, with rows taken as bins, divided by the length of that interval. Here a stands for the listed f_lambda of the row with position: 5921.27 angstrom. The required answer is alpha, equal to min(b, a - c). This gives -0.5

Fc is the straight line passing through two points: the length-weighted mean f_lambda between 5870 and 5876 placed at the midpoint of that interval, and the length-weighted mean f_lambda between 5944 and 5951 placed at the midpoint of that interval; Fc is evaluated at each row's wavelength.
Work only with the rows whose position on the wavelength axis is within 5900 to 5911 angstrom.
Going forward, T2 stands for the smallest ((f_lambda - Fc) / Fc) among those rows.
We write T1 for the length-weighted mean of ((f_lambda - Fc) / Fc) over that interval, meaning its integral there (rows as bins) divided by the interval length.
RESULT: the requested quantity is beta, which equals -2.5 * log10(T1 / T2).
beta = 1.35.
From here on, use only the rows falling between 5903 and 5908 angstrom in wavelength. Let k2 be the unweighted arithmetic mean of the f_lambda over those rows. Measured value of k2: 17.61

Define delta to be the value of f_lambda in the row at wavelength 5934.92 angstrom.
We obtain 17.71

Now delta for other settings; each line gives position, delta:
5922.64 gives 17.35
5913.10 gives 17.58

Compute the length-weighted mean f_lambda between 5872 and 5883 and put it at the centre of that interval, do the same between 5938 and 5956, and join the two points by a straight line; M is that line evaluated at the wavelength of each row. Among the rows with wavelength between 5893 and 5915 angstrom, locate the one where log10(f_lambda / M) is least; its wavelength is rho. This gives 5894.07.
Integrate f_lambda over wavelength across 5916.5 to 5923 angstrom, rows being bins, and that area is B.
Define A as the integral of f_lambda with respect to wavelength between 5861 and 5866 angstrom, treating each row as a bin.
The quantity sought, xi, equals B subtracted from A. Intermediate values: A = 85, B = 113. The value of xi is -28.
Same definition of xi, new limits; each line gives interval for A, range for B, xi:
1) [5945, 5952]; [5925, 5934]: -34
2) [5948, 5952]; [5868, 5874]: -34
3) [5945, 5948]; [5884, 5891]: -60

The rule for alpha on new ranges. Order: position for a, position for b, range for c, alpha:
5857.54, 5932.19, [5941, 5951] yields -0.8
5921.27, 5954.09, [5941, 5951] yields -0.5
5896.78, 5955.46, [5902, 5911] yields -1.2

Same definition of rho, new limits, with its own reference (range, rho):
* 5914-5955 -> 5954.09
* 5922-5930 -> 5922.64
